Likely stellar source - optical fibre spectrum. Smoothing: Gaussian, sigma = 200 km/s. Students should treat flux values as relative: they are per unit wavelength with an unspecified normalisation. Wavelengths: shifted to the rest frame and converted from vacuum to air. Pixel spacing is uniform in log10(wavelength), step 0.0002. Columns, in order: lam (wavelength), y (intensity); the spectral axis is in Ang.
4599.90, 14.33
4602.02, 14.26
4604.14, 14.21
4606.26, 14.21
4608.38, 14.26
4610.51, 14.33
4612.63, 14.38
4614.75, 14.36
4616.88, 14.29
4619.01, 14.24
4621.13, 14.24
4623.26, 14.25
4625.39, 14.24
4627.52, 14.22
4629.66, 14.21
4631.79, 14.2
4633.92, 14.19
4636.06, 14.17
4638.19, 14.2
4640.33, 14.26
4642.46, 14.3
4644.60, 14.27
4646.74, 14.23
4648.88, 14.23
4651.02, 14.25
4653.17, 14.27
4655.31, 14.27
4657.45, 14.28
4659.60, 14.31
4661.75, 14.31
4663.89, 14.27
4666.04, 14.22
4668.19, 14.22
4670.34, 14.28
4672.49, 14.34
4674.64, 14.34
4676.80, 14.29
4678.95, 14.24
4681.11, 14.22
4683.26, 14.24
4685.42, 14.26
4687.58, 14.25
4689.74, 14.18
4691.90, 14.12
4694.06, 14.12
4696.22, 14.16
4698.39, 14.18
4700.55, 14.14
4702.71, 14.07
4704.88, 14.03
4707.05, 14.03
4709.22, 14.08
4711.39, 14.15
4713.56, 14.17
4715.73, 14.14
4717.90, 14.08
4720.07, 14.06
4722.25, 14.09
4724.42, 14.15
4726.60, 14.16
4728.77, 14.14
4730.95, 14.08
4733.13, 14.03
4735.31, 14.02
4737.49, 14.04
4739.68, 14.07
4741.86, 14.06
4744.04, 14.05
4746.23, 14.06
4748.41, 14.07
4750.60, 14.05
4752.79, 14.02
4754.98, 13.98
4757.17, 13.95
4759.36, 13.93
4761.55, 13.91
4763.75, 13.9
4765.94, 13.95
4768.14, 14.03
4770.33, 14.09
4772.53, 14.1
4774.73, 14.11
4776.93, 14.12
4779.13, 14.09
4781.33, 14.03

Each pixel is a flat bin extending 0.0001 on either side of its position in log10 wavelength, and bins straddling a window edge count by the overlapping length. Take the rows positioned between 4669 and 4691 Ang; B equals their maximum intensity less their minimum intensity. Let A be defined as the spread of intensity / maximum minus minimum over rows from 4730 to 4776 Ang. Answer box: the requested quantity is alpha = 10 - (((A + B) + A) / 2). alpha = 9.71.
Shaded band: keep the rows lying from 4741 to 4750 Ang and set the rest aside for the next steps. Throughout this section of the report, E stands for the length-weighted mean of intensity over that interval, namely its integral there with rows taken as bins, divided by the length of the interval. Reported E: 14.1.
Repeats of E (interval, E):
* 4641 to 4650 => 14.3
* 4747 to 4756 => 14.0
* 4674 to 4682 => 14.3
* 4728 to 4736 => 14.1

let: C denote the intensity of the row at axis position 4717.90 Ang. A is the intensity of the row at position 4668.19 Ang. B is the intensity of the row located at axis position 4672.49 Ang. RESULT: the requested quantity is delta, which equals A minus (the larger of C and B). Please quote -0.12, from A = 14.22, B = 14.34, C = 14.08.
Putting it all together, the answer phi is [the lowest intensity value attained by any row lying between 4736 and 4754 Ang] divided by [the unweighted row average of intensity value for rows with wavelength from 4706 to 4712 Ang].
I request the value 1.00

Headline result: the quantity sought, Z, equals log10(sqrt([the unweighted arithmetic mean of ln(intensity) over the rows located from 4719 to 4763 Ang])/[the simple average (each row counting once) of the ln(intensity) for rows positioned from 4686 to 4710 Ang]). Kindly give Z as -0.2119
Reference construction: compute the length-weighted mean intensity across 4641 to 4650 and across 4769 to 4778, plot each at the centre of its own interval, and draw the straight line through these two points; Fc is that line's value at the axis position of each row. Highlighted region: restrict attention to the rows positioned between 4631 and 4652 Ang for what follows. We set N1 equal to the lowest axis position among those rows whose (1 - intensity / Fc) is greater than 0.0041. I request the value 4631.79 Ang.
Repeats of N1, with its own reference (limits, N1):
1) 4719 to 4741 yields 4720.07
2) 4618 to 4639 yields 4619.01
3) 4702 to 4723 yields 4702.71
